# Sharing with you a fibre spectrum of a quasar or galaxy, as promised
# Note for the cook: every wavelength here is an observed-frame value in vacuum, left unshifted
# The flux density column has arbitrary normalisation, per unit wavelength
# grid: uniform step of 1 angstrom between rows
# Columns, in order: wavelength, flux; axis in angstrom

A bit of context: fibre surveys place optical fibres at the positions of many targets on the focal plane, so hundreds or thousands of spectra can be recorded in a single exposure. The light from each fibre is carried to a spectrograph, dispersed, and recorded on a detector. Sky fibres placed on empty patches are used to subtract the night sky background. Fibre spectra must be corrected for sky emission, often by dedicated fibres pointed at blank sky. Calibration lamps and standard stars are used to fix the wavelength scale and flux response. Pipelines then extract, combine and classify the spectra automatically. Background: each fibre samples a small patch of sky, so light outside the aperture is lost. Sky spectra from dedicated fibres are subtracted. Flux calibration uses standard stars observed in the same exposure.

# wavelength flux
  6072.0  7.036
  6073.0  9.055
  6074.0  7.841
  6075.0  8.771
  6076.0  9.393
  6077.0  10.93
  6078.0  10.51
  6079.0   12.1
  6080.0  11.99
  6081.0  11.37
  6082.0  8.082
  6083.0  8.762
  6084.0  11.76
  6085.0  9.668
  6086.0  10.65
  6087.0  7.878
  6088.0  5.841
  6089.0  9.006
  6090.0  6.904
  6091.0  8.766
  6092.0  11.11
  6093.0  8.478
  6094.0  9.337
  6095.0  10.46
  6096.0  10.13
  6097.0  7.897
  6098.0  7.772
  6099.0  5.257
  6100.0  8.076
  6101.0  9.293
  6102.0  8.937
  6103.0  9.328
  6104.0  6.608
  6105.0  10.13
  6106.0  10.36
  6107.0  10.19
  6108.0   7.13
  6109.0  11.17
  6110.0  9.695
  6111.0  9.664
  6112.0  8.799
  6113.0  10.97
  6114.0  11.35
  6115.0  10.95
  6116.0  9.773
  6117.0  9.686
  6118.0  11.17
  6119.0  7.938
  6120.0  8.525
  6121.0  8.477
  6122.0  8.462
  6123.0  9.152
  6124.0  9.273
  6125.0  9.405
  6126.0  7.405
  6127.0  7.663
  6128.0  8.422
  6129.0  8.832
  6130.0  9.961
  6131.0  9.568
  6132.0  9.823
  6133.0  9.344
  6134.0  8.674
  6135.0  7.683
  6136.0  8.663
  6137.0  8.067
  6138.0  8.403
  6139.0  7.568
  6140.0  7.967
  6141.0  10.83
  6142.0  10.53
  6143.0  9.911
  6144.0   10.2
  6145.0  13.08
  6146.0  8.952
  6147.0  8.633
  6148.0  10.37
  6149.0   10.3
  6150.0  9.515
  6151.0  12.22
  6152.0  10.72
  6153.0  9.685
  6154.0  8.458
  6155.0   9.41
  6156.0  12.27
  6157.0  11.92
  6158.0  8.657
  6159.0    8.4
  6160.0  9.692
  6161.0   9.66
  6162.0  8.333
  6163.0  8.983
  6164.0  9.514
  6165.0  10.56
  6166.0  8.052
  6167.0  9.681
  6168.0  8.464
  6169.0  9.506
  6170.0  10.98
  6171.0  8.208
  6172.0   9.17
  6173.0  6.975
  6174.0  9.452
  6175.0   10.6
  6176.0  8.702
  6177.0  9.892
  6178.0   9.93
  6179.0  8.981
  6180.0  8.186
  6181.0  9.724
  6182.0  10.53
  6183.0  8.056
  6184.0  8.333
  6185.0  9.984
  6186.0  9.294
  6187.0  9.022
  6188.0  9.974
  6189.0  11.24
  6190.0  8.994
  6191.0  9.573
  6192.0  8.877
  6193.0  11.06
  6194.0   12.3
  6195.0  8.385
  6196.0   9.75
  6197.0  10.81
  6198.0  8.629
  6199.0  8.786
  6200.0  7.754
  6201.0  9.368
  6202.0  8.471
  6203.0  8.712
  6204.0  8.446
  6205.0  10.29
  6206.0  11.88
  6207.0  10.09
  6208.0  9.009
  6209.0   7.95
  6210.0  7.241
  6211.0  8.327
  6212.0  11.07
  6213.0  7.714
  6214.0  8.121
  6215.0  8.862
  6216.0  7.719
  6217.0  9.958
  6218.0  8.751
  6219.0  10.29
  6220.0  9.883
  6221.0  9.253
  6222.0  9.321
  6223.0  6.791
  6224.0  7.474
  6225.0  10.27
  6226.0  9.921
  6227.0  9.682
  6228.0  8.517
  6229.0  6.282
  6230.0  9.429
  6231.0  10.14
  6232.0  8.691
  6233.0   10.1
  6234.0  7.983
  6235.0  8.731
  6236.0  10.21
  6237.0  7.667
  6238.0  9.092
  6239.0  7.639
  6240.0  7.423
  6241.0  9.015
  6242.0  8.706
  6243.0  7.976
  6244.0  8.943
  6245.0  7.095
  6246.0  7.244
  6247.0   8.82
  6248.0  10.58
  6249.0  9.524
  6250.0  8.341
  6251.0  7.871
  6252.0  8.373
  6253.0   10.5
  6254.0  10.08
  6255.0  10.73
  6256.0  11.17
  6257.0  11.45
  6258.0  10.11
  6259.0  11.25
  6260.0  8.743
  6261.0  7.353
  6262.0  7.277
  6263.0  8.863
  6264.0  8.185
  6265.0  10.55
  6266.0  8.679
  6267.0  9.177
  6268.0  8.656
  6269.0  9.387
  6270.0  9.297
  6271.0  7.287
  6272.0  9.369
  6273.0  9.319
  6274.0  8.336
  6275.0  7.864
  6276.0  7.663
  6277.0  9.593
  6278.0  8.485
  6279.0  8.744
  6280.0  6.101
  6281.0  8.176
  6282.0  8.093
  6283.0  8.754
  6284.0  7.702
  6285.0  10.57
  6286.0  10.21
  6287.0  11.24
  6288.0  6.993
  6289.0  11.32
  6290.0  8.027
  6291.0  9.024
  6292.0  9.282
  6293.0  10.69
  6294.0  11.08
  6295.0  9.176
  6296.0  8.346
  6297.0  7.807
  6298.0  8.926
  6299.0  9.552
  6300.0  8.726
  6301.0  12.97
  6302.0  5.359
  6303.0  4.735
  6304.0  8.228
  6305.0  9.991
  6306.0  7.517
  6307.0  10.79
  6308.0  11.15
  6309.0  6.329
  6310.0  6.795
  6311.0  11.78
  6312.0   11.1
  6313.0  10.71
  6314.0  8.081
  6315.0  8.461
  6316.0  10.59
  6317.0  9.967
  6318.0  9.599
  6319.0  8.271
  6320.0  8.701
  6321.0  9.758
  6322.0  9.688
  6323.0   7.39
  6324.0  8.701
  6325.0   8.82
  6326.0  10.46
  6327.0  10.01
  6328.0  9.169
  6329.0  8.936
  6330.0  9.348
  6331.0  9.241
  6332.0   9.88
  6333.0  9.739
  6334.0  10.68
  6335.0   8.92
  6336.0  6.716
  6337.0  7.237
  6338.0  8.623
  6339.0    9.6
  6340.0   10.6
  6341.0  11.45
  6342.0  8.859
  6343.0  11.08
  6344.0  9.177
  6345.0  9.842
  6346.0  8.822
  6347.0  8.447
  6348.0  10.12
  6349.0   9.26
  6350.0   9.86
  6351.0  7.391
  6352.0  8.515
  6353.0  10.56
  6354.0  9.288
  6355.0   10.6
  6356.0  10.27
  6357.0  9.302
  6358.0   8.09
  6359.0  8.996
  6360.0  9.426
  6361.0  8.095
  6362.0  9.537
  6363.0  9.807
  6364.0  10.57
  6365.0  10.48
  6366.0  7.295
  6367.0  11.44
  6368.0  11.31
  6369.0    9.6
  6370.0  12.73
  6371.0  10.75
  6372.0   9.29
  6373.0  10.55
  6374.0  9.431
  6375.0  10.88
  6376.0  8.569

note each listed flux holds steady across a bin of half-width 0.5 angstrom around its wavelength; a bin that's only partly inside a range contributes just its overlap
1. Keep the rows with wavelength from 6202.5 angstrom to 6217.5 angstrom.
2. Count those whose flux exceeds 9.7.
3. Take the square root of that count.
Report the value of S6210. 2.24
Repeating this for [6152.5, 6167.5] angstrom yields 1.73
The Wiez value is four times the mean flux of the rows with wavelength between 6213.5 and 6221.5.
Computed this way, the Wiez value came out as 36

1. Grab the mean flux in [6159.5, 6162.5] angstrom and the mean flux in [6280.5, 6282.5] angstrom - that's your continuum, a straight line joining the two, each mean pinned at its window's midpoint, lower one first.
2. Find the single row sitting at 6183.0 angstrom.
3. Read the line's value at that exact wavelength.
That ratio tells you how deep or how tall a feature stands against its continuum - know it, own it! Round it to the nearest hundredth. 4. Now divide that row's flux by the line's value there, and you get 0.89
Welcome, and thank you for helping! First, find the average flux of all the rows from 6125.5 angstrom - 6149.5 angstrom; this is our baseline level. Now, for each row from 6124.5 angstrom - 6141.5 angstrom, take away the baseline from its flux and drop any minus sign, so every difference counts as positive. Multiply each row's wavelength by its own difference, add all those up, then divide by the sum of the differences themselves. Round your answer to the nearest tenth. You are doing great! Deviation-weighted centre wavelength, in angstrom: 6133.8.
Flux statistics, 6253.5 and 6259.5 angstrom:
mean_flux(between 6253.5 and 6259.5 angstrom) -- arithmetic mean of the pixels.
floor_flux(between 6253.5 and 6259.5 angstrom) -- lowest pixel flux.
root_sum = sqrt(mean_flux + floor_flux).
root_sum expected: 4.57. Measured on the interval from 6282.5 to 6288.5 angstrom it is 4.03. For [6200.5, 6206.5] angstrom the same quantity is 4.24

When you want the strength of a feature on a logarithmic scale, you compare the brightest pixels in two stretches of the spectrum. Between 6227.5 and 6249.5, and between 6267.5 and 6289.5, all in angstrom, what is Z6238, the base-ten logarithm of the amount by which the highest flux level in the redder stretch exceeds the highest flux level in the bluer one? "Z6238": -0.1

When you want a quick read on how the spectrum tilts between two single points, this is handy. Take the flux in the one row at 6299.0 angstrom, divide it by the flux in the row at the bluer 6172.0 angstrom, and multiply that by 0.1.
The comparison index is 0.104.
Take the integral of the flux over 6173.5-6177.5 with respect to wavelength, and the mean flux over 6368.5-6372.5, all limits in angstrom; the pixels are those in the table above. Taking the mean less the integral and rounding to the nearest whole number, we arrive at -28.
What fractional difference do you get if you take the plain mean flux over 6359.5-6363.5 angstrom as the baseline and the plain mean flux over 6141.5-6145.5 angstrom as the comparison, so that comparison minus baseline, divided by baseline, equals 0.19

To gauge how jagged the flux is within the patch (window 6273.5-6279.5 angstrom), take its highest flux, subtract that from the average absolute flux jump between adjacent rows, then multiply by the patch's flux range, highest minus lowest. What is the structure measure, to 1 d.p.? -17.0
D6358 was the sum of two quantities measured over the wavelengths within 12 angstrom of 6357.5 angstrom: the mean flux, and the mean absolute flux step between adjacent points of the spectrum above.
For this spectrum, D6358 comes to 10.7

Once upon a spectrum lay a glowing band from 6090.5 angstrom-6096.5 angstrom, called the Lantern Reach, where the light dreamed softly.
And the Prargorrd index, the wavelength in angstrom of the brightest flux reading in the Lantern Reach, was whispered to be 6092.0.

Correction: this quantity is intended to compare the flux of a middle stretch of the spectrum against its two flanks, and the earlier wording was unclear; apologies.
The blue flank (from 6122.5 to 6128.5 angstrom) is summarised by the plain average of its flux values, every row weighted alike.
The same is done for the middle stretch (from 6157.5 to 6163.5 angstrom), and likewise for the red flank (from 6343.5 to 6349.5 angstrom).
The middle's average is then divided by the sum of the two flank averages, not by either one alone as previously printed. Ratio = 0.502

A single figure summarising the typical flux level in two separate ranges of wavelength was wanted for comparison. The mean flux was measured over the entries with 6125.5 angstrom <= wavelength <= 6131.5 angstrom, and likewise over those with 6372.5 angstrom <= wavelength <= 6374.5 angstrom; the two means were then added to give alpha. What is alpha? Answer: 18.6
